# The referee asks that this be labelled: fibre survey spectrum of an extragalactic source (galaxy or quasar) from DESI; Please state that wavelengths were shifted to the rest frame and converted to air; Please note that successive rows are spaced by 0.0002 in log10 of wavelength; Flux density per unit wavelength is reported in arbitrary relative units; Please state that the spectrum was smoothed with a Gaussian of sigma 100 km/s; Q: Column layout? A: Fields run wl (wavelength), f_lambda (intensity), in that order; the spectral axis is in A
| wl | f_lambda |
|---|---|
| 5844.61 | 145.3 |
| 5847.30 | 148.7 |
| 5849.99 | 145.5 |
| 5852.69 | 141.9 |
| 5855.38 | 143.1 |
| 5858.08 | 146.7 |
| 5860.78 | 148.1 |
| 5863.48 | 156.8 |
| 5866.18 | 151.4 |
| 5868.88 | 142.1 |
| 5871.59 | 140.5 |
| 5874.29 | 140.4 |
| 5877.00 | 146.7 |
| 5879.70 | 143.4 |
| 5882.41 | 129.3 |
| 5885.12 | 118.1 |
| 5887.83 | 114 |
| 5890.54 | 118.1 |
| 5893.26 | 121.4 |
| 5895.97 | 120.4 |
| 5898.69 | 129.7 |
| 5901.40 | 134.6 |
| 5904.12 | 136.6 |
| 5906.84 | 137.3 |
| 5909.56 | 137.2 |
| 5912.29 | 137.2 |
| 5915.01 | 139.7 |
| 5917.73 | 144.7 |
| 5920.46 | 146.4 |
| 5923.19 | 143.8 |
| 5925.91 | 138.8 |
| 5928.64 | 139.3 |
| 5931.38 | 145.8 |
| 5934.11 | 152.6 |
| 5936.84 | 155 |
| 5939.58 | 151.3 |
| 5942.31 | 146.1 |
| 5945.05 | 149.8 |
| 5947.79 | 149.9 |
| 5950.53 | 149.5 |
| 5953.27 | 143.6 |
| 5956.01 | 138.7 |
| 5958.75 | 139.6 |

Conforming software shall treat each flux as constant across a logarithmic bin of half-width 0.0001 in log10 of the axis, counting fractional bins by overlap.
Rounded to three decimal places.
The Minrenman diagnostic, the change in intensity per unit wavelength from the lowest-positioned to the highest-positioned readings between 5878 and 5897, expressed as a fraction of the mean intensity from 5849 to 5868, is -0.010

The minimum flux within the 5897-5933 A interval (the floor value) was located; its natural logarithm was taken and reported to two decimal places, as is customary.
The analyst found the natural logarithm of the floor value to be 4.87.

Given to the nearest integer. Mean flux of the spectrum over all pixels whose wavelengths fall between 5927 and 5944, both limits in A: 148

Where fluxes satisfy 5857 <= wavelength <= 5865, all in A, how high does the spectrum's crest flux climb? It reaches 156.8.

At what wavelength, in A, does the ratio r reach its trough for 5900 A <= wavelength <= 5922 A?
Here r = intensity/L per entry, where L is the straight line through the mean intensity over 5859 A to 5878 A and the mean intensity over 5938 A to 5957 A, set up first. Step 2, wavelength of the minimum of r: 5901.40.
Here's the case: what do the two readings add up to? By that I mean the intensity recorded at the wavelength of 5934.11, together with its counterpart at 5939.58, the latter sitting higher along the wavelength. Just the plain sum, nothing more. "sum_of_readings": 304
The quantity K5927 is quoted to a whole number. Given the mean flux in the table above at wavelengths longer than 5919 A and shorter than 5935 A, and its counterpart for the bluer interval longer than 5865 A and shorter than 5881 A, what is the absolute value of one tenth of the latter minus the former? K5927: 130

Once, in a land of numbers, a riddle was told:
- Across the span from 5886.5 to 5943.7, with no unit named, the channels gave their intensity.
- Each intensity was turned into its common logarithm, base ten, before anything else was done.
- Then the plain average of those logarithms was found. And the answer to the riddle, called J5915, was 2.14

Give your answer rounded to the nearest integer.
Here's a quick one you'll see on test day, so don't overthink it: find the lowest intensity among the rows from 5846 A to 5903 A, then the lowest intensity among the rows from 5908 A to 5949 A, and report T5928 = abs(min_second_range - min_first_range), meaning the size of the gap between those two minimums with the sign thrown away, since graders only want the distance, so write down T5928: 23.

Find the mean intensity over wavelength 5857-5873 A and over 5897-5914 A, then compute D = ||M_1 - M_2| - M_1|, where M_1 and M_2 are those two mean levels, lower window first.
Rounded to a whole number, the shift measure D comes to 135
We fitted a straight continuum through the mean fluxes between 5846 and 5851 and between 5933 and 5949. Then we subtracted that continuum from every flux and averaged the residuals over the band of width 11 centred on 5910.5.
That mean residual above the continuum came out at -12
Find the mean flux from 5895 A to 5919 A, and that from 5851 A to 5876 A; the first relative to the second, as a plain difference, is -10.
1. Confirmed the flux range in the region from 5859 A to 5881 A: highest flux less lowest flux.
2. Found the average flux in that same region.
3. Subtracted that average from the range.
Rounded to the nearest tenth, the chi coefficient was -129.8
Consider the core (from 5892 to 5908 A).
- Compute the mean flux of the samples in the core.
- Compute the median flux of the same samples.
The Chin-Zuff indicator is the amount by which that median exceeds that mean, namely 2.1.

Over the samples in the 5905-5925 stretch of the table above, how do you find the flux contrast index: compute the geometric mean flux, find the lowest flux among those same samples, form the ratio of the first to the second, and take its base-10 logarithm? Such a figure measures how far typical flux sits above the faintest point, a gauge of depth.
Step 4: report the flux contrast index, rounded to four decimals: 0.0114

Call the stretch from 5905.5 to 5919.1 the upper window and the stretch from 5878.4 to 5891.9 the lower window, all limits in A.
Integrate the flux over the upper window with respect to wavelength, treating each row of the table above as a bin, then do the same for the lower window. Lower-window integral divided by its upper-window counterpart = 0.89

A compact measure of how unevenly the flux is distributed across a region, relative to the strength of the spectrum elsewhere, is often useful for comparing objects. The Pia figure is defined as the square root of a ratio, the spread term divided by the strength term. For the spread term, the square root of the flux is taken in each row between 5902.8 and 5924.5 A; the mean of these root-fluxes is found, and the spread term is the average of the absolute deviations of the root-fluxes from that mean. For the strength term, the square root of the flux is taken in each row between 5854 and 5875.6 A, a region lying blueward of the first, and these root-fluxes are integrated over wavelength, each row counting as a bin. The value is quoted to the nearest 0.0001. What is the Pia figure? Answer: 0.0236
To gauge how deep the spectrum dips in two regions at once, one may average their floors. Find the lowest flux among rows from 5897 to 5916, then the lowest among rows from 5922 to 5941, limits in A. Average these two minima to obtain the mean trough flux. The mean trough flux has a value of 134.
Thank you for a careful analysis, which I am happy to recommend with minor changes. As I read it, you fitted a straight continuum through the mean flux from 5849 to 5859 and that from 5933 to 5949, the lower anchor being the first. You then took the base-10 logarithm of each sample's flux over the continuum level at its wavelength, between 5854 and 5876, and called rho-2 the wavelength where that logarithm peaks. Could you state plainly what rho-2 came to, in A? 5863.48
